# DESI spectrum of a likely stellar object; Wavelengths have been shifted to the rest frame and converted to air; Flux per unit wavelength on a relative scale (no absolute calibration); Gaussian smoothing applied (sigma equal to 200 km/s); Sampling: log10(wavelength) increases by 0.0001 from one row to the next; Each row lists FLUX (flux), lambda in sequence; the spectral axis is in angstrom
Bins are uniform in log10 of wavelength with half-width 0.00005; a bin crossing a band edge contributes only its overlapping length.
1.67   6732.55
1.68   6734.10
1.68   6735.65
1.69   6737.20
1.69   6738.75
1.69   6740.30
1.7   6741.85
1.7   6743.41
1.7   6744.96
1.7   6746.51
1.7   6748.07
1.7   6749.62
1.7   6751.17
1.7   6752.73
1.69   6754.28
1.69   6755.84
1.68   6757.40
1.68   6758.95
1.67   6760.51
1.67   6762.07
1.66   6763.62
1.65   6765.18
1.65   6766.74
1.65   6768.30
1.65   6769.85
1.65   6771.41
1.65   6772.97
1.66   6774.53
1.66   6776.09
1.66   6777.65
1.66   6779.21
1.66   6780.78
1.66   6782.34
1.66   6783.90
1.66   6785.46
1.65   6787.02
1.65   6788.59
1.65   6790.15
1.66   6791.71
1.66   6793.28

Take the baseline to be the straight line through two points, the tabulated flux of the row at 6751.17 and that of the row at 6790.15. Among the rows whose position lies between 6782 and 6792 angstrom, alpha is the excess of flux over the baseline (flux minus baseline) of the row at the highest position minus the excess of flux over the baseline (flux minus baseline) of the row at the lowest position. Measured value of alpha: 0.012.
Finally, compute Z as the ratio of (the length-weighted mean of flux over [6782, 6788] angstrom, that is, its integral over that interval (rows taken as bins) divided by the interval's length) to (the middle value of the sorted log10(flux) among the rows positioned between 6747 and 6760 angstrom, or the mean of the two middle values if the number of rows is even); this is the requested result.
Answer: 7.2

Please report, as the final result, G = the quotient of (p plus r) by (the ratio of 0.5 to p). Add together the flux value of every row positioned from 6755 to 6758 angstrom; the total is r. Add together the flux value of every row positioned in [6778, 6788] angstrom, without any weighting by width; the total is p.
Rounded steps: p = 10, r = 3.4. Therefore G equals 265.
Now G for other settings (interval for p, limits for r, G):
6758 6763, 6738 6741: 84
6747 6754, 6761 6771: 228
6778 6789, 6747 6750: 348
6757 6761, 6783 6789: 117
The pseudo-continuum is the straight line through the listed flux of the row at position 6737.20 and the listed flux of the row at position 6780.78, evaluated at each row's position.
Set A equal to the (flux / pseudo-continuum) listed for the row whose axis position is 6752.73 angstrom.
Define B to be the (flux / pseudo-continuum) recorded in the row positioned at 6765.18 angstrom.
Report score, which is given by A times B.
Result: 1.00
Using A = 1.01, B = 0.99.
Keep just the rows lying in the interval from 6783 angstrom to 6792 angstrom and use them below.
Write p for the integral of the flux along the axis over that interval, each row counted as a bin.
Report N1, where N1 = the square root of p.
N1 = 3.86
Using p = 15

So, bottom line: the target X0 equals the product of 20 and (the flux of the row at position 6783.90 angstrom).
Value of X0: 33.2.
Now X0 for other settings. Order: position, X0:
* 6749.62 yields 34.0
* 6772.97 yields 33.0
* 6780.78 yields 33.2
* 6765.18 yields 33.0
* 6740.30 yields 33.8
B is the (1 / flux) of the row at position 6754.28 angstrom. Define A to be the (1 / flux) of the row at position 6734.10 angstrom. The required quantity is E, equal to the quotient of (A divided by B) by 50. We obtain 0.0201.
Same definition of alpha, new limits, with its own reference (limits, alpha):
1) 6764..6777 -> 0.024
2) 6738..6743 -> 0.014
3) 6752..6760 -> -0.012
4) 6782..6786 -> 0.004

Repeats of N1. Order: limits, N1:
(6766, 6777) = 4.27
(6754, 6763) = 3.89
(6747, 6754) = 3.45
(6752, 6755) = 2.26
